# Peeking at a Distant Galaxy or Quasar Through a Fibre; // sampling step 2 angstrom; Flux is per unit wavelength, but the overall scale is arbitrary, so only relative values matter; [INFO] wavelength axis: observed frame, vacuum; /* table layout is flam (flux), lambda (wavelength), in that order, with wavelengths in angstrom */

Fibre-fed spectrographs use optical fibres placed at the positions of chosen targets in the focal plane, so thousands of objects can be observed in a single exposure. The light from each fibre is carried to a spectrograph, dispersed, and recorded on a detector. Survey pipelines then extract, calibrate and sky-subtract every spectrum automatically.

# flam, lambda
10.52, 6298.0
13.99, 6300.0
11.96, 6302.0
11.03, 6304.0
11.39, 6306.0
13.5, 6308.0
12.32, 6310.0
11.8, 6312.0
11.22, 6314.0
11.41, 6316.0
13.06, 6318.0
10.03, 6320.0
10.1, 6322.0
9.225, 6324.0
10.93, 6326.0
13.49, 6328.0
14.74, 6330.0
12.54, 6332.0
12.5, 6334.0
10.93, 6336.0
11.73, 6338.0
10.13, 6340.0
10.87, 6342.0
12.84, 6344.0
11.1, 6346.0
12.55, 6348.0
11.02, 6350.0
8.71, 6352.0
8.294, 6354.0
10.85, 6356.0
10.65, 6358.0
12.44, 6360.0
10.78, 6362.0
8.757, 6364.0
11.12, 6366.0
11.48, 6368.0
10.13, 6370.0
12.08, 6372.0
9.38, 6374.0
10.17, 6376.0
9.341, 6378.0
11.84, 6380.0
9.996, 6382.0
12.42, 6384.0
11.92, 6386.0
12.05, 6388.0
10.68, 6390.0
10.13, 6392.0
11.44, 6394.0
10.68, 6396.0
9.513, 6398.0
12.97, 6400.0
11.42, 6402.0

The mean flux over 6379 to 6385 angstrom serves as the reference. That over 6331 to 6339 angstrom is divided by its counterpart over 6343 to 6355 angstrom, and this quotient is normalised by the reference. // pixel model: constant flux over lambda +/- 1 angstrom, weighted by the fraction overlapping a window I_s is 0.097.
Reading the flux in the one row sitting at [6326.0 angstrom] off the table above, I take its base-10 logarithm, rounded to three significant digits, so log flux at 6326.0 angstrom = 1.04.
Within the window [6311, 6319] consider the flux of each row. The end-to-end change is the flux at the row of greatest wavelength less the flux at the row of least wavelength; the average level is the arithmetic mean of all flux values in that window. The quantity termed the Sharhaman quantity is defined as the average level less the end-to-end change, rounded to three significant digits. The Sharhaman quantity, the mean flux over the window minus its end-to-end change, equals 10.6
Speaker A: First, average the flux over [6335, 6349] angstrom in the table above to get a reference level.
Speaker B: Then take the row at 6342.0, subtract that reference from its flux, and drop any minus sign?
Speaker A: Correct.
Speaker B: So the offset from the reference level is 0.6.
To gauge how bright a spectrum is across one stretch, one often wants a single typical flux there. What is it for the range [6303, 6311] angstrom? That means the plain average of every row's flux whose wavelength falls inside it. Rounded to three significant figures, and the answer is 12.1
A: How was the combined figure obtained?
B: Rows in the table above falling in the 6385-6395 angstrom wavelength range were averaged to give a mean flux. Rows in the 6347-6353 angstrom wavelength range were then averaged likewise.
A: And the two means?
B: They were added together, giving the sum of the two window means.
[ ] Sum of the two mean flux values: 22.0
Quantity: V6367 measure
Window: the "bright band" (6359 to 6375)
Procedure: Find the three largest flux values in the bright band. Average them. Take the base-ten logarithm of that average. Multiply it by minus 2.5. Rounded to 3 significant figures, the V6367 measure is -2.70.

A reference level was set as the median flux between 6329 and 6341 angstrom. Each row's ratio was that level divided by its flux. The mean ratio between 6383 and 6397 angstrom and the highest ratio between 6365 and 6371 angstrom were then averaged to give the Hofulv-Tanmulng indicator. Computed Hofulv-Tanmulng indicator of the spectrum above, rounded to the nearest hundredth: 1.14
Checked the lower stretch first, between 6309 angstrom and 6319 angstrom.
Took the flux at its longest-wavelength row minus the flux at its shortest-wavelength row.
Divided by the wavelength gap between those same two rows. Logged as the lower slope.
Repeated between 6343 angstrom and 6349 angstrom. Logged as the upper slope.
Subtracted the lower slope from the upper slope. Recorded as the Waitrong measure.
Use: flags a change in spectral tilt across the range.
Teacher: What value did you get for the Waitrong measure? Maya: -0.2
